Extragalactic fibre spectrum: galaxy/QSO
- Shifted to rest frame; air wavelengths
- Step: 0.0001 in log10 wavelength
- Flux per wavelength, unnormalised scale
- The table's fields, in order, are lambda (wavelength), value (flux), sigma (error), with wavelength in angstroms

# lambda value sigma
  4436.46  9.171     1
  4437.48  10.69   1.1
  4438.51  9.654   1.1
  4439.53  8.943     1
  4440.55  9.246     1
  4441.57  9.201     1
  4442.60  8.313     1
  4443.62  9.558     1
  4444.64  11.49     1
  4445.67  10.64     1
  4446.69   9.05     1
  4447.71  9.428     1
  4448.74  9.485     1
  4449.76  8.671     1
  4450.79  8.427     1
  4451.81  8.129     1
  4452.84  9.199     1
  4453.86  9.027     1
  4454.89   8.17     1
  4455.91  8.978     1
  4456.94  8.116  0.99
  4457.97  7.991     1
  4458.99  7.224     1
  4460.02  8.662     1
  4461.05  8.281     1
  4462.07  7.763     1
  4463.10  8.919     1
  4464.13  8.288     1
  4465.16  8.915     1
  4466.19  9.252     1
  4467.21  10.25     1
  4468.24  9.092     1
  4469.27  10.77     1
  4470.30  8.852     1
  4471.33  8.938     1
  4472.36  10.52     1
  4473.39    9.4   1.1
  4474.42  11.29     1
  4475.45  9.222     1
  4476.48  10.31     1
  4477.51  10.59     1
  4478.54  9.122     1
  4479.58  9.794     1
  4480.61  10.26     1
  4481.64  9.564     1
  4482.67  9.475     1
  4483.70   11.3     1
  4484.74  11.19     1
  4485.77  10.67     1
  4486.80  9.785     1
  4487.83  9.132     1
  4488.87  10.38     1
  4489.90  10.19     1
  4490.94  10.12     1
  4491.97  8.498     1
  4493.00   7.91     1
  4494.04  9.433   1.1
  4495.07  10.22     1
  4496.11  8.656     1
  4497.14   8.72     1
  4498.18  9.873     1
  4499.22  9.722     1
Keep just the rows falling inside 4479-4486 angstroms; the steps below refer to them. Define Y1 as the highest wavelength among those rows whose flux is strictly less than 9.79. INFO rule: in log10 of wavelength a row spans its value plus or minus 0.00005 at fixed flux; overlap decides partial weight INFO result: 4482.67 angstroms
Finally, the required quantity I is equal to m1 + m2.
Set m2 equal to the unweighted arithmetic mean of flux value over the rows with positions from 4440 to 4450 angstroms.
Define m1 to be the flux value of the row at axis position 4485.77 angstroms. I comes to 20.2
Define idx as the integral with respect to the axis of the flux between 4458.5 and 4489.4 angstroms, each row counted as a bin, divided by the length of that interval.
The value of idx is 9.6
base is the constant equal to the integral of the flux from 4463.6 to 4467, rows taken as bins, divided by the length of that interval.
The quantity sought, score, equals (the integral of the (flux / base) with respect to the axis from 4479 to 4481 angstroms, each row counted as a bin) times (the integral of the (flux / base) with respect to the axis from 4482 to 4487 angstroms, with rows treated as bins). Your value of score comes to 13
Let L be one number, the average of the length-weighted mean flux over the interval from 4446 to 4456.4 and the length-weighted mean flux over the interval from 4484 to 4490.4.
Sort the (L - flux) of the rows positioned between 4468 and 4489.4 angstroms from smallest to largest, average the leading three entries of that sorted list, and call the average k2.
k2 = -1.68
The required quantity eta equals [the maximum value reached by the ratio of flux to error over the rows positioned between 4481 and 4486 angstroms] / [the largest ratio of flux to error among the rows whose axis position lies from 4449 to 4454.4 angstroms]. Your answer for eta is 1.23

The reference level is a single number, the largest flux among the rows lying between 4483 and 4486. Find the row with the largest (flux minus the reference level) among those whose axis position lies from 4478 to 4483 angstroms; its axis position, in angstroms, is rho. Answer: 4480.61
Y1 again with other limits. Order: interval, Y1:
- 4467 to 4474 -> 4473.39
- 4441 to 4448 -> 4447.71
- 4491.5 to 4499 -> 4497.14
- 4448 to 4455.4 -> 4454.89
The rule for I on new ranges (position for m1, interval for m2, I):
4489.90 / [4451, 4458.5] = 18.7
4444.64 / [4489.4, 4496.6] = 20.8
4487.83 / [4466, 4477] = 18.9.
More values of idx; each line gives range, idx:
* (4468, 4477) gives 9.8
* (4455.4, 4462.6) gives 8.1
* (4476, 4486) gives 10.2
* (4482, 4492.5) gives 10.1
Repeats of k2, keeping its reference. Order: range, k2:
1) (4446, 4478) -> -1.31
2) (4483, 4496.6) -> -1.48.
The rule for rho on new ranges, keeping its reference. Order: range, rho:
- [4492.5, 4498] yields 4495.07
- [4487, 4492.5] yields 4488.87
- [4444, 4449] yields 4444.64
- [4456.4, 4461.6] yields 4460.02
